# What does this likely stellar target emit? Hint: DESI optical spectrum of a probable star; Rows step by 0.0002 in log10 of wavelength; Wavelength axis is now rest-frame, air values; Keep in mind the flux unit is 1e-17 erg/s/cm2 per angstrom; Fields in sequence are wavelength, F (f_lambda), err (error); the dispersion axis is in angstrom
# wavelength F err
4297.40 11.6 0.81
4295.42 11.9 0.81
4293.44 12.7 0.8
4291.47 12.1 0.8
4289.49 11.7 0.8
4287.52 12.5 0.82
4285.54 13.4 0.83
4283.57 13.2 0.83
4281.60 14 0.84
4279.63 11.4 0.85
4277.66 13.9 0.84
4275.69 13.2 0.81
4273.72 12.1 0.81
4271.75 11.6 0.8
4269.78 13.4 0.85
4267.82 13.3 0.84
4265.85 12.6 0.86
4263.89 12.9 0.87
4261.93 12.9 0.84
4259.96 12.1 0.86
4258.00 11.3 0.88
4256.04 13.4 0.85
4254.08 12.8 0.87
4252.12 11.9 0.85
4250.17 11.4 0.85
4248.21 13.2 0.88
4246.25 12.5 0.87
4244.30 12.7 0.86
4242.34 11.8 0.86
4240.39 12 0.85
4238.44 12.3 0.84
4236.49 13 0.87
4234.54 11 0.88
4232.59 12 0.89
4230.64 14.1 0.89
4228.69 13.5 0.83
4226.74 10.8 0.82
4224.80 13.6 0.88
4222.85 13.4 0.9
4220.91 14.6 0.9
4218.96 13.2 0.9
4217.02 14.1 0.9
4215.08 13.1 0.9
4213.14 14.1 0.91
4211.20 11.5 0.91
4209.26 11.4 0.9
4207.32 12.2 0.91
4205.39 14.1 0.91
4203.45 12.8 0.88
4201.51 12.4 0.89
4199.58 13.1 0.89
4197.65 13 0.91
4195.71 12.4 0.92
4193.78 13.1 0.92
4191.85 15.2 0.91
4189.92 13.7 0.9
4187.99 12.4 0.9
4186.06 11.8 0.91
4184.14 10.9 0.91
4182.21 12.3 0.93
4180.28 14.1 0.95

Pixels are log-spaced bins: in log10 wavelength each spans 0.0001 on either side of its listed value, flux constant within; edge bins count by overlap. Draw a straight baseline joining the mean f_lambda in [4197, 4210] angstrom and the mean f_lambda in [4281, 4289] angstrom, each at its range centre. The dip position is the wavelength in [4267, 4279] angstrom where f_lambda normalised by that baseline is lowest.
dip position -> 4271.75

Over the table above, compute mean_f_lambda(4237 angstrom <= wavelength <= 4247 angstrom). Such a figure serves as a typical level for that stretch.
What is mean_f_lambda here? 12.3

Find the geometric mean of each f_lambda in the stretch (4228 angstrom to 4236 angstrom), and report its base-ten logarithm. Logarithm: 1.10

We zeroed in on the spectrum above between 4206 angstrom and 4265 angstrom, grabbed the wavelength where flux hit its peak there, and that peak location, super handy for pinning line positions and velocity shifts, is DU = 4220.91 angstrom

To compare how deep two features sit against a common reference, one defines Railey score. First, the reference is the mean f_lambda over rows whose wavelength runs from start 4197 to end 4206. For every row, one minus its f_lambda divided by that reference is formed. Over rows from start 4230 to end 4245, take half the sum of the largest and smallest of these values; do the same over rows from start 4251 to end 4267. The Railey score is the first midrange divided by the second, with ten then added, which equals 10.7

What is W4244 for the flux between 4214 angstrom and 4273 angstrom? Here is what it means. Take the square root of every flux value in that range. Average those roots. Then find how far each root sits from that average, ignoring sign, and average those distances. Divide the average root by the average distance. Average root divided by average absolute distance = 32.6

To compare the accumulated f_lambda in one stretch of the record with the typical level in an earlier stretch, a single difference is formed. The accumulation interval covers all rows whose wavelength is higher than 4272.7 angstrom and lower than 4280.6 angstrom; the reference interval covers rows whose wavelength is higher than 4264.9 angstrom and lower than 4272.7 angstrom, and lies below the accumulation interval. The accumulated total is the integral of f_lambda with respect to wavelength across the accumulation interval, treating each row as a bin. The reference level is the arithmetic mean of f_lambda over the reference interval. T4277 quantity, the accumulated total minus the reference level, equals 87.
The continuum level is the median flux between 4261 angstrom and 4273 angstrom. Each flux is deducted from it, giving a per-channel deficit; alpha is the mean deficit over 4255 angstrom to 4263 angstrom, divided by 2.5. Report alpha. 0.19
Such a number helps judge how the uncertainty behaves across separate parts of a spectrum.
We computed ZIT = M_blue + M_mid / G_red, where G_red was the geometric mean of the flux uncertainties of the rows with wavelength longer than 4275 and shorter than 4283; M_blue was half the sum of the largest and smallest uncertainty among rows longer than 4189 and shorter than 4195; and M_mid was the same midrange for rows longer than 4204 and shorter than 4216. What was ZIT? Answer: 1.99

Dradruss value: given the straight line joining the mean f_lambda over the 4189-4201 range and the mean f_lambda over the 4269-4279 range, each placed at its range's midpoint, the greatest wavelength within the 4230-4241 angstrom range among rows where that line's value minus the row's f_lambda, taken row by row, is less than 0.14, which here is 4236.49 angstrom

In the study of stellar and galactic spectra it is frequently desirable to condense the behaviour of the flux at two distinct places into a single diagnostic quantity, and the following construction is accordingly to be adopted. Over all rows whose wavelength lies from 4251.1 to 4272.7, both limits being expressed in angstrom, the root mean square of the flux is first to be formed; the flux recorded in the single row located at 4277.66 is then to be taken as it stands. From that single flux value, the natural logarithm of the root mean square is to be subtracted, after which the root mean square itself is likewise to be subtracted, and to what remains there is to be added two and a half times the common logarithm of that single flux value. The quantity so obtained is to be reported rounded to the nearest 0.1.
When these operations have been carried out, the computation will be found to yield 1.6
